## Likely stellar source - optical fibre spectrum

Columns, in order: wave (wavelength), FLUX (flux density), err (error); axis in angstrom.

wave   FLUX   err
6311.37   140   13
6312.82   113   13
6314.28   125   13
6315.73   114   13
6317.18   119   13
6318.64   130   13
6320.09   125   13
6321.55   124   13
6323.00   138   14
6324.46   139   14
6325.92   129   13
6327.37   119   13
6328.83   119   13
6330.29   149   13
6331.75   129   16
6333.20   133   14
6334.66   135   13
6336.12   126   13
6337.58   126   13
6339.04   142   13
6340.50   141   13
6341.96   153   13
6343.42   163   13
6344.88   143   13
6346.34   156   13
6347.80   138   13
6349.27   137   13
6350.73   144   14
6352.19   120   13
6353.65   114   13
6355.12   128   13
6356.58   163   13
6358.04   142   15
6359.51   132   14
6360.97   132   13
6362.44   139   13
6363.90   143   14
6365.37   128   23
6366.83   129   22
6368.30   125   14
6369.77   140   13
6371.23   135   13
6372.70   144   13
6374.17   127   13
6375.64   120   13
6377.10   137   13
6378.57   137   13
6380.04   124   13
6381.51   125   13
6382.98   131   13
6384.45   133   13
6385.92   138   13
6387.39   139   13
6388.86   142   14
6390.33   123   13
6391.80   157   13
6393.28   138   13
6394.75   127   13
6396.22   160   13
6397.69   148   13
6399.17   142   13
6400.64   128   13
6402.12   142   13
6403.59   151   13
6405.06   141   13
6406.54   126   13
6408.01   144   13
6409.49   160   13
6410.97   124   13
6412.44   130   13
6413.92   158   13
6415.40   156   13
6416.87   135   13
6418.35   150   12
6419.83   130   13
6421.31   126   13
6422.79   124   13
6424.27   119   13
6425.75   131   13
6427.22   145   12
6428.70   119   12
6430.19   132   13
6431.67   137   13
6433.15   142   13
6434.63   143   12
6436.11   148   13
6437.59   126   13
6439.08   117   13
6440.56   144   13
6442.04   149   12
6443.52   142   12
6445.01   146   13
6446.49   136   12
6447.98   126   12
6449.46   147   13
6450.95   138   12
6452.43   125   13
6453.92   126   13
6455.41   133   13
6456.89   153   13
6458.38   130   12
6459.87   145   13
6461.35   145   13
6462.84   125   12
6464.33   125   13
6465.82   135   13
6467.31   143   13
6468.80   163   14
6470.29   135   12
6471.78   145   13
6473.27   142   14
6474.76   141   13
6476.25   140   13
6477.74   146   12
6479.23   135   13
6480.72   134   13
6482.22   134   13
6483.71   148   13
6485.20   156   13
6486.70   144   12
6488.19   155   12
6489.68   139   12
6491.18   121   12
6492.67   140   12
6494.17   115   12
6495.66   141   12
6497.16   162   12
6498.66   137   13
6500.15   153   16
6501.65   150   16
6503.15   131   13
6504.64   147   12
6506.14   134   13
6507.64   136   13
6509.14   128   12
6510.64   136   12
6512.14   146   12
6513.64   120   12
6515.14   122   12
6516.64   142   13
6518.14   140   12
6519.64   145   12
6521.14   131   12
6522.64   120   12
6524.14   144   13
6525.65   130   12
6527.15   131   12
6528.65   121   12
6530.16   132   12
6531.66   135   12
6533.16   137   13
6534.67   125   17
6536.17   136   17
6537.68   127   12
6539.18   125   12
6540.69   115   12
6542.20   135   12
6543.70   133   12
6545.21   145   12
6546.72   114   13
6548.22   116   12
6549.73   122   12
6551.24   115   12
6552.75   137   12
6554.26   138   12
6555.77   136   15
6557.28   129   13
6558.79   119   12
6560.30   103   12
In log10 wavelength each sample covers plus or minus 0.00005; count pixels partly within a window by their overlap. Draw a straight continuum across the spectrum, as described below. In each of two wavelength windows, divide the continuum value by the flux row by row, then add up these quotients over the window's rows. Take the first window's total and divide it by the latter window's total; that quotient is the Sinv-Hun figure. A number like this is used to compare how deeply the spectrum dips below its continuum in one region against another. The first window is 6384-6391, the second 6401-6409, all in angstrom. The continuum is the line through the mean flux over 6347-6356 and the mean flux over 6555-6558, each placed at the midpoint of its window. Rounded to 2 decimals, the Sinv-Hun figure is 1.04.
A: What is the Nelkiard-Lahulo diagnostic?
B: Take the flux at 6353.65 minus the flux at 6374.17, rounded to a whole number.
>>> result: -13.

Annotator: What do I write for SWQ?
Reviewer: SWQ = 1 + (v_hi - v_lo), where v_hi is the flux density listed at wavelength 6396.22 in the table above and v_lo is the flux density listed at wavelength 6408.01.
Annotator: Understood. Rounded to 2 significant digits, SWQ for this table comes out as 17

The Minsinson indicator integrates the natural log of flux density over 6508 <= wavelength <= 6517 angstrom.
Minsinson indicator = 43.9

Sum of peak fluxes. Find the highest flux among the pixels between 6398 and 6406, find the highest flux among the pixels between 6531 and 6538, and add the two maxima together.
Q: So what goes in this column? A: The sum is 288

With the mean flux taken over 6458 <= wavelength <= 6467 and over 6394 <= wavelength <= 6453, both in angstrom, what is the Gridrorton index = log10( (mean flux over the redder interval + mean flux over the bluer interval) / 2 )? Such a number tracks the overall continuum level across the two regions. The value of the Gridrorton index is 2.13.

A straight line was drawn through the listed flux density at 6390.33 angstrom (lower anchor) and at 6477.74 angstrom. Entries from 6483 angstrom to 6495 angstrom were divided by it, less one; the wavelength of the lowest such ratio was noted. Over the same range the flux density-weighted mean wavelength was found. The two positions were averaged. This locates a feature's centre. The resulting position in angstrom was 6491.4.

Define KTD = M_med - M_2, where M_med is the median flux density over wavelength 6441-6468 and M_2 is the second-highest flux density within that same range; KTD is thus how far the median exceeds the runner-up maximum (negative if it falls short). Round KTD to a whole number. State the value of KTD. -12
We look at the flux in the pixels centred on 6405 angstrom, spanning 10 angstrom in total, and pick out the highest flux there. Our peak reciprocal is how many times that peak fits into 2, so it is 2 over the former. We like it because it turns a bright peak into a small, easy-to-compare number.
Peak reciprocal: 0.0125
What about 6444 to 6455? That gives 0.0136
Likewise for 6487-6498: 0.0123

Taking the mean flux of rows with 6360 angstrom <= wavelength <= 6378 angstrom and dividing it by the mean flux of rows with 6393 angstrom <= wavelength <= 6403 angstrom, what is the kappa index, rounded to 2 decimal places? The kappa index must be 0.95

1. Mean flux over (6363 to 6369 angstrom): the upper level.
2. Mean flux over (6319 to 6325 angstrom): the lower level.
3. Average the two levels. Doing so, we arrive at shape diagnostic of 131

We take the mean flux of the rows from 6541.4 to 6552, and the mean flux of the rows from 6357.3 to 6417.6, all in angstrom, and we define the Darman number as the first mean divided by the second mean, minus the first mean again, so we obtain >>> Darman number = -125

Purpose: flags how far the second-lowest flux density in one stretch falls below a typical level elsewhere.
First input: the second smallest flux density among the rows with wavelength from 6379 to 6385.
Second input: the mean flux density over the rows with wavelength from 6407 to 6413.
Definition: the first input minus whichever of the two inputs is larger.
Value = -14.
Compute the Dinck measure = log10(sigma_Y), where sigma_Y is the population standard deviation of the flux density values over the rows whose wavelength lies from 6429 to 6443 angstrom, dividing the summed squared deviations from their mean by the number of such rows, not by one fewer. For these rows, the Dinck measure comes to 1.0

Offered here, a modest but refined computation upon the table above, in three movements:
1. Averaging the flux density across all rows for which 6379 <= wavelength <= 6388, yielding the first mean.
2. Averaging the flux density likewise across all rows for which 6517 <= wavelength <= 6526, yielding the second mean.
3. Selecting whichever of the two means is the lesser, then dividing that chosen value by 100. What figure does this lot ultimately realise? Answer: 1.32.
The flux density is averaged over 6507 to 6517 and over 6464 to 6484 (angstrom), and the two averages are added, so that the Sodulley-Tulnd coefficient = 273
